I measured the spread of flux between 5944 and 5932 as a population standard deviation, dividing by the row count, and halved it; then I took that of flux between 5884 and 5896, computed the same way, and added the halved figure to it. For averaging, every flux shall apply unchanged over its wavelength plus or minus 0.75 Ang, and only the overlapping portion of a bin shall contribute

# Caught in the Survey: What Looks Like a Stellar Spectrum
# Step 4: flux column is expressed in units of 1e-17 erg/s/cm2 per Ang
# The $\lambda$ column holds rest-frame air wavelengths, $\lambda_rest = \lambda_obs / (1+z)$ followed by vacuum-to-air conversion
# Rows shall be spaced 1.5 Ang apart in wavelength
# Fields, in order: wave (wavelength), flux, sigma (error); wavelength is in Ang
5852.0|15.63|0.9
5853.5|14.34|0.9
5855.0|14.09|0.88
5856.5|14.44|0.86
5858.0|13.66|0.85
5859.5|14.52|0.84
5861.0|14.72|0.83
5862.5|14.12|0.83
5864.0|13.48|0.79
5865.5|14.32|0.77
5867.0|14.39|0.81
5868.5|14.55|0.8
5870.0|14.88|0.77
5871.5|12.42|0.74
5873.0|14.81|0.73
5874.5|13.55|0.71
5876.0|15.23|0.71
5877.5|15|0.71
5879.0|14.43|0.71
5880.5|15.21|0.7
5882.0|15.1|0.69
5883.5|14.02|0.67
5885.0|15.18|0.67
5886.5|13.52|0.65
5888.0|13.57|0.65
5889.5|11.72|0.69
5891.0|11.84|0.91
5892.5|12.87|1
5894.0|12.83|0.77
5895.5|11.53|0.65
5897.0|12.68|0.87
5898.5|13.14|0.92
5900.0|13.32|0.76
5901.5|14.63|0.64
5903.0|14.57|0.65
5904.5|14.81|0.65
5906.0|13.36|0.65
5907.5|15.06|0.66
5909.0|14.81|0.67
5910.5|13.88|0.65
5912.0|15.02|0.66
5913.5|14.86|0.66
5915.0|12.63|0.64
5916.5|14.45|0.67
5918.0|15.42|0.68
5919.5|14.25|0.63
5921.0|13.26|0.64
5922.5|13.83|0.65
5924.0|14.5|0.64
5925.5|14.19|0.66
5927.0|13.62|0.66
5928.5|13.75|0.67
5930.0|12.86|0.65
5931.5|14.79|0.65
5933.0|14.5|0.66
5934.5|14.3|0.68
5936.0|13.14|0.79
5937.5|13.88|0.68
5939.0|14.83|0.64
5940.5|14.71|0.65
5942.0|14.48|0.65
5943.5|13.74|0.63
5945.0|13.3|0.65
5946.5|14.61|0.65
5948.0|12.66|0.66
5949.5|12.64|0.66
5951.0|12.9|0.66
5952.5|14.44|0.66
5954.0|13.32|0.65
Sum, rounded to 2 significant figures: 1.4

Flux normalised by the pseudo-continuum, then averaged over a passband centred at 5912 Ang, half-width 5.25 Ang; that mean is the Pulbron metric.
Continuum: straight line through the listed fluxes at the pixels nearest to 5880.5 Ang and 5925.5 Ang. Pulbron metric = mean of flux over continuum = 0.992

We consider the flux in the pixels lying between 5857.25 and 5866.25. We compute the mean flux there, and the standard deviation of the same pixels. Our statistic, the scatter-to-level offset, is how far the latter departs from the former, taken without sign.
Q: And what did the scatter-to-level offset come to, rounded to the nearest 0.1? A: 13.7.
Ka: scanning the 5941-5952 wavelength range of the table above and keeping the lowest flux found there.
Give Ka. 12.64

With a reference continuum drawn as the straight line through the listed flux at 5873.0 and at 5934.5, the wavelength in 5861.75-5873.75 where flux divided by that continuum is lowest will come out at 5871.5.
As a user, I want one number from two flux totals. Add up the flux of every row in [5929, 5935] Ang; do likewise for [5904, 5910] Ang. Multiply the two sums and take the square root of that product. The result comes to 57.2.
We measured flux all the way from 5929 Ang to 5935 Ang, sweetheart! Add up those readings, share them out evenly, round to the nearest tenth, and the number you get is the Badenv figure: 14.1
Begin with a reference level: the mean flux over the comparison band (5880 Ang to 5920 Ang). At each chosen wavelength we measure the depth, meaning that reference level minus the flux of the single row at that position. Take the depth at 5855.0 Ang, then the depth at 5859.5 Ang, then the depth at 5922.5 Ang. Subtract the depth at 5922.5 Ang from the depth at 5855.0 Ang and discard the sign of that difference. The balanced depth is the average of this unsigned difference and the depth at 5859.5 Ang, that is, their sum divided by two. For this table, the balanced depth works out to -0.2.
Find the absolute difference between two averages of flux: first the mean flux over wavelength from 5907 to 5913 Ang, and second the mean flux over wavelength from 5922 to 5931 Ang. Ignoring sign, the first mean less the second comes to 0.9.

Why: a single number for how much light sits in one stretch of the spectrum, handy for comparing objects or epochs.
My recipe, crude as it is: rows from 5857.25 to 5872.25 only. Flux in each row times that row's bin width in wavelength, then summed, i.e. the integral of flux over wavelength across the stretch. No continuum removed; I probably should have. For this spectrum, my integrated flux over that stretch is 212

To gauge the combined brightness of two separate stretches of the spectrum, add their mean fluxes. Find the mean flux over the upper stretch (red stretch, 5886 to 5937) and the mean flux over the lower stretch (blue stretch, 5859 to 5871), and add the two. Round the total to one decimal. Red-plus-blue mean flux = 28.1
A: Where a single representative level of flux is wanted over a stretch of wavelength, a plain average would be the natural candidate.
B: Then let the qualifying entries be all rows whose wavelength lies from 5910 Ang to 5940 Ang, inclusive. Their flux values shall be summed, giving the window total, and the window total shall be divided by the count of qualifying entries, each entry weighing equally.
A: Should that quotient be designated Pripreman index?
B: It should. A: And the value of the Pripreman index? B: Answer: 14.1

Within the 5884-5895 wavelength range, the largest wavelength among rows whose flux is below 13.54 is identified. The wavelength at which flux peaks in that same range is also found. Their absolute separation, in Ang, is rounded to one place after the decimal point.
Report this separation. 9.0 Ang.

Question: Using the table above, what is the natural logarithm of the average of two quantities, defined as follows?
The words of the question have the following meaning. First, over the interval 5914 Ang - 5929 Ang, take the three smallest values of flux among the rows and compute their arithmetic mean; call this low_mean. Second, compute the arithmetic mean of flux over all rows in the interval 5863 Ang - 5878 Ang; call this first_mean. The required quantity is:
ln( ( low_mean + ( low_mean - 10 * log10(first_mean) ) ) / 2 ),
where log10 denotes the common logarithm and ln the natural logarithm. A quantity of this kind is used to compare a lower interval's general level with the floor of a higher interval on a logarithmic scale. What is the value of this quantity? 2.00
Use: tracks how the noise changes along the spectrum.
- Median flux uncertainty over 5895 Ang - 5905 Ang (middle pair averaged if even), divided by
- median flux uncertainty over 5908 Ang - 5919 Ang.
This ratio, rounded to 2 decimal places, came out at 0.98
